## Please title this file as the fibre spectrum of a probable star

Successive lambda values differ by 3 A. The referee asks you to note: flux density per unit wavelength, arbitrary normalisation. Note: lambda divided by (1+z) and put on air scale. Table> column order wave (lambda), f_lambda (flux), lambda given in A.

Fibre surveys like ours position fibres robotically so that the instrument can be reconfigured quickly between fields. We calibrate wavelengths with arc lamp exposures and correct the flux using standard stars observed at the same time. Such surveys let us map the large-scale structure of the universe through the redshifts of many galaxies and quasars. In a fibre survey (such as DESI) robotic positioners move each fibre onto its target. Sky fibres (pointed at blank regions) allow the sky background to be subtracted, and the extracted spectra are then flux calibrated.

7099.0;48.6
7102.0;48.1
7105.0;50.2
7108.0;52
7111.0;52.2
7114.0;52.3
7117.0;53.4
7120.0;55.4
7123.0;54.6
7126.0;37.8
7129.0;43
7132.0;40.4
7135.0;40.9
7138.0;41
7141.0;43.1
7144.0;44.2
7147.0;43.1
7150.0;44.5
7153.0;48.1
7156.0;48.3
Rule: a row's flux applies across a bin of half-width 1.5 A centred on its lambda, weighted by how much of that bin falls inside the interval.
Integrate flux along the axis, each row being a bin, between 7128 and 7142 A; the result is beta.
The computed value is 582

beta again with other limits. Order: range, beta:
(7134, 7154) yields 870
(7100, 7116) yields 815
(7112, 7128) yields 808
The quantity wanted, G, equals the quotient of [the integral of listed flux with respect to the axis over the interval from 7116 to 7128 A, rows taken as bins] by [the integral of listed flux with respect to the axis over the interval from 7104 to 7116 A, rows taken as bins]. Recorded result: 0.96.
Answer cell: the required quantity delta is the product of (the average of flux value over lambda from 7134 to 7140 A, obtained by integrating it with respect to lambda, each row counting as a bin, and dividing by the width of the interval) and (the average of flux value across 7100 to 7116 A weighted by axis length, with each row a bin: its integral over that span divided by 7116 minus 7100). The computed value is 2096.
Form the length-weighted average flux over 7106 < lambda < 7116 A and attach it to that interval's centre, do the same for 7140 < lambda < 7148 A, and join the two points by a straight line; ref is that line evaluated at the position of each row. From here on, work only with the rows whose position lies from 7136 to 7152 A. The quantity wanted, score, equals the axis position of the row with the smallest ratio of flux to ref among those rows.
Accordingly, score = 7138.0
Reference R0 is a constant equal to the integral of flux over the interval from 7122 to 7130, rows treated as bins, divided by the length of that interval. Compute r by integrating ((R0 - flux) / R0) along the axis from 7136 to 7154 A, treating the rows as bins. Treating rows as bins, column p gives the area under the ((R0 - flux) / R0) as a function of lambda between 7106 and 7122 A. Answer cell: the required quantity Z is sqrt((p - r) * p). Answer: 3.2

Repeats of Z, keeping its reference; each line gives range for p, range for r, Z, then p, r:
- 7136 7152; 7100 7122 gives 1.4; 0.5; -3.6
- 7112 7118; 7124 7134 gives 1.4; -1.1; 0.8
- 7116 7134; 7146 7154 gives 0.9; -1.0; -0.1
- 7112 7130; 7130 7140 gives 2.4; -2.0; 0.8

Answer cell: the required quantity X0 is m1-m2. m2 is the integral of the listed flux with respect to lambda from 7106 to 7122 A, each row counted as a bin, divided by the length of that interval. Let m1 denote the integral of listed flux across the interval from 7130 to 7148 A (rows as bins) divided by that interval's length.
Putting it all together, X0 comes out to -11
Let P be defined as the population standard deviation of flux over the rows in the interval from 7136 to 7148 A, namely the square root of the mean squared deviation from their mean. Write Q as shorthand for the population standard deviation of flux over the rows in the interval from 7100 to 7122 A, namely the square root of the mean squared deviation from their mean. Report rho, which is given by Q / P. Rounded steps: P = 1.2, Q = 2.1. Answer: 1.85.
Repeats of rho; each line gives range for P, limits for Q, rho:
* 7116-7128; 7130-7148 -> 0.19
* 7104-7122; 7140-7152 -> 0.40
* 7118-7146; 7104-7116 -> 0.15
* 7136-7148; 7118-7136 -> 6.04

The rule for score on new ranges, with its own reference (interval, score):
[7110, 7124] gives 7111.0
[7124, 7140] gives 7126.0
